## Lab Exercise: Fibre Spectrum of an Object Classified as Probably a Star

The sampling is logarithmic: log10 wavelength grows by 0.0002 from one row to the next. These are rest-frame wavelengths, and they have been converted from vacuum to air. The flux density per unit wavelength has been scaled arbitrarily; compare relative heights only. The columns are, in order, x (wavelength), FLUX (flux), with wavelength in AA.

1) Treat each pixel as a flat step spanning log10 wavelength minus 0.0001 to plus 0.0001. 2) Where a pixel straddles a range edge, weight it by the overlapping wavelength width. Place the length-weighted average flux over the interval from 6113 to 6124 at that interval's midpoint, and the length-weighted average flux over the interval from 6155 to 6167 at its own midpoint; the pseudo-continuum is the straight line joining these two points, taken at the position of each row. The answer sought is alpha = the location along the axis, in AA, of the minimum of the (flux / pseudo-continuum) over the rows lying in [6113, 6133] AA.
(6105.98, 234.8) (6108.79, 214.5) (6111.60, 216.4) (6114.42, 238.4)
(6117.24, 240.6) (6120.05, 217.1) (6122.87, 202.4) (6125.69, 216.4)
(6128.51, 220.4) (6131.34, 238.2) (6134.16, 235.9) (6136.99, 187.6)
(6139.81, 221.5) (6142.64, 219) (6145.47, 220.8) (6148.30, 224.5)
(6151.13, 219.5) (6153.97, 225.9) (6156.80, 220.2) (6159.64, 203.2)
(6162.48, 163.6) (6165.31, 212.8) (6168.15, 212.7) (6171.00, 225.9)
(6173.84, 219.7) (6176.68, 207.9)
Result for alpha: 6122.87 AA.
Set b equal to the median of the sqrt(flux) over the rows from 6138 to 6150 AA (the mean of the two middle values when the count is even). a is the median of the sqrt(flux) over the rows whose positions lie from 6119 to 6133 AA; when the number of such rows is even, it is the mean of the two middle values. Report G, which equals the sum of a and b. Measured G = 29.6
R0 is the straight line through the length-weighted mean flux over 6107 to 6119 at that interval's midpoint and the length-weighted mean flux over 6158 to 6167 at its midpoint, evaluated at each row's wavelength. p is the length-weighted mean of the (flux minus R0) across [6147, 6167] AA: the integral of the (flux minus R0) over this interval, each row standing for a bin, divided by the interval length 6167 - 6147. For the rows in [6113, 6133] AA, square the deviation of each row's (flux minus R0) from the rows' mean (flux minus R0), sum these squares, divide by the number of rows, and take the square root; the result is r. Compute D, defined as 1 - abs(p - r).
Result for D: -0.4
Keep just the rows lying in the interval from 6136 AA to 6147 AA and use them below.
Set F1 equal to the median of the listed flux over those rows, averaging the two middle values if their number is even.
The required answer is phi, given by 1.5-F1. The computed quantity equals -218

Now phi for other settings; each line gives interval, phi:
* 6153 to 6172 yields -211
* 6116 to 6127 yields -215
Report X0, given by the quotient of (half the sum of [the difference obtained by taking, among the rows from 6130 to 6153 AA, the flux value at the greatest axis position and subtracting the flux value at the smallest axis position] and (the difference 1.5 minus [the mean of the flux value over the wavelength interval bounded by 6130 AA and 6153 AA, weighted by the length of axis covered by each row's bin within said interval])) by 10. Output -11.9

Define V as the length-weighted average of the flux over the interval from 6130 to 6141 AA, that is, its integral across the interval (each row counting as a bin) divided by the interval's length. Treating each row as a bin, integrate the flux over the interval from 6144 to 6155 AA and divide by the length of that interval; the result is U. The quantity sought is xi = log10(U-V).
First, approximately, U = 222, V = 221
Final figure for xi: 0.2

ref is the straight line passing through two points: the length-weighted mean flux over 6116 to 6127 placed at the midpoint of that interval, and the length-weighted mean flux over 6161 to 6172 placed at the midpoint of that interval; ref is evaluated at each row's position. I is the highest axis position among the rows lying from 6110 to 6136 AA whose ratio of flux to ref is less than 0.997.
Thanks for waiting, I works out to 6125.69 AA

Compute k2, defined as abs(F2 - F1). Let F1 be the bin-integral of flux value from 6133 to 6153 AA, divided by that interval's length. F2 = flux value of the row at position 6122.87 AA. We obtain 16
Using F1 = 218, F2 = 202.4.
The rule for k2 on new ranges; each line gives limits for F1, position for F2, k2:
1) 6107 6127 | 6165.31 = 8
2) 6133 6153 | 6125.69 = 2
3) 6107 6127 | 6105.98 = 14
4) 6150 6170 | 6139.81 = 13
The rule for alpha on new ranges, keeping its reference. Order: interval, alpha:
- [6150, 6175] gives 6162.48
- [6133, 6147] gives 6136.99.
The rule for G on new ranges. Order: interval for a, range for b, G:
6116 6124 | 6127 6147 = 29.6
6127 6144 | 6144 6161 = 29.7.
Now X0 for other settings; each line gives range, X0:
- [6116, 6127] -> -12.1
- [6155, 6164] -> -12.6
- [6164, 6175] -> -10.5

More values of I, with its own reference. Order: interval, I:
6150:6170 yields 6162.48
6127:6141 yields 6136.99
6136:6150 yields 6136.99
